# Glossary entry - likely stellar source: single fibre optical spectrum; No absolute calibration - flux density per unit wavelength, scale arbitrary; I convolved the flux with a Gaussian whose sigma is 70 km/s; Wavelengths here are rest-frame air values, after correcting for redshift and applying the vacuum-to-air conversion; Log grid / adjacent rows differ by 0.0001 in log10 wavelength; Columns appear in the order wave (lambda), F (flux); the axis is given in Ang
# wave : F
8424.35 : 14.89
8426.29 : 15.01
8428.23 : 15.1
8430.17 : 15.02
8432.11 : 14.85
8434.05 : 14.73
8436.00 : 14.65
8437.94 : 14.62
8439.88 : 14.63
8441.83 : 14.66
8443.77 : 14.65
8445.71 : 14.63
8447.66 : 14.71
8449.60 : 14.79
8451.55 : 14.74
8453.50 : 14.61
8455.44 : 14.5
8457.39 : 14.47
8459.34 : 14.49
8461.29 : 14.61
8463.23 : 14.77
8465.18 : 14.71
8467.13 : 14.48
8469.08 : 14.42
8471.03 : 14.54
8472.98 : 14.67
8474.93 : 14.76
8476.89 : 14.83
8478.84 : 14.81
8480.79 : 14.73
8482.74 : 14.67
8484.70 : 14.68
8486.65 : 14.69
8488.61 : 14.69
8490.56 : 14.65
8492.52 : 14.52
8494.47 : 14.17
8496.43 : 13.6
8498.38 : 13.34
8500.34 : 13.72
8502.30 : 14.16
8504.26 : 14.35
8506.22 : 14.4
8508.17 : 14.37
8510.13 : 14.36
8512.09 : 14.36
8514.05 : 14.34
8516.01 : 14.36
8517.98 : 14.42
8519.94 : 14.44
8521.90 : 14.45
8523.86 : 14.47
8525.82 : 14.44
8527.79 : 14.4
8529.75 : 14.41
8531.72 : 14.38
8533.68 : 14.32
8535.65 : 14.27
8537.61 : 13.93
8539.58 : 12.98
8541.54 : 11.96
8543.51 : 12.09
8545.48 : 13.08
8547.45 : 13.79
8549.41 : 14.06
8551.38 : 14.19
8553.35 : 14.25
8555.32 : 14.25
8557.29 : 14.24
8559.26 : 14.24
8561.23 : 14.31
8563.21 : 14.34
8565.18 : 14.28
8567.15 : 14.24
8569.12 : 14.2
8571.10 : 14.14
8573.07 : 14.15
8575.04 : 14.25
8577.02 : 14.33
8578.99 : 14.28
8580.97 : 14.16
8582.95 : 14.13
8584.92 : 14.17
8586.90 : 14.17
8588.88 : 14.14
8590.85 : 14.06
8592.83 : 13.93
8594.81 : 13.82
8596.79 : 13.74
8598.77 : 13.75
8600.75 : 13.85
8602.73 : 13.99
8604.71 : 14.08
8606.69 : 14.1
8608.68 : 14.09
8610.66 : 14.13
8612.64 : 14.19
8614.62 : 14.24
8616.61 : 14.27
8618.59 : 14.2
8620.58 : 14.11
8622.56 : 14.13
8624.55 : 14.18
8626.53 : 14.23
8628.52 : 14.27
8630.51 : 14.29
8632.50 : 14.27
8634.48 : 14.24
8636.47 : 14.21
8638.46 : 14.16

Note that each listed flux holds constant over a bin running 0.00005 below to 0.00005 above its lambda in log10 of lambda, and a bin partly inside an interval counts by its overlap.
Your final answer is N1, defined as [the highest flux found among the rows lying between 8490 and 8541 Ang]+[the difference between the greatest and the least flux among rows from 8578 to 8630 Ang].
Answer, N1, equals 15.2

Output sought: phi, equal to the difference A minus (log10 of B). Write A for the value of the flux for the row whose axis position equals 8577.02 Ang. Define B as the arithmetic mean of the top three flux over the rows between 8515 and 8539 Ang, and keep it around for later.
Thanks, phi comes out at 13.2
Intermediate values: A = 14.33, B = 14.45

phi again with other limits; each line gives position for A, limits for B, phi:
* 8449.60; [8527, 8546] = 13.6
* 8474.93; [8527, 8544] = 13.6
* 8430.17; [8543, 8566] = 13.9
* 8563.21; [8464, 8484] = 13.2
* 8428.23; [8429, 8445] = 13.9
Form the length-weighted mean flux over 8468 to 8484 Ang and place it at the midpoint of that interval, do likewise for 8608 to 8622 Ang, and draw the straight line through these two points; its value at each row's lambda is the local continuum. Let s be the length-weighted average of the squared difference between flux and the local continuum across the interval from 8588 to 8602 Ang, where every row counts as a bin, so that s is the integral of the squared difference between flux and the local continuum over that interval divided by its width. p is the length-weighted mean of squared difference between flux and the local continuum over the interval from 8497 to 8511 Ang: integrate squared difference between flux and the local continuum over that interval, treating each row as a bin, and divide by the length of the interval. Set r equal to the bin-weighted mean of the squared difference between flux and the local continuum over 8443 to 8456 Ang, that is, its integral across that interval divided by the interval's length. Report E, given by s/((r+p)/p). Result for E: 0.137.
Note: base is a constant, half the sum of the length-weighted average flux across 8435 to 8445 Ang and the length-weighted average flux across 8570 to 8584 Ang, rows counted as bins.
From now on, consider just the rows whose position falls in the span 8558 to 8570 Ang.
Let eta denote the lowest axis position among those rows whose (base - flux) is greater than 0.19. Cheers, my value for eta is 8569.12 Ang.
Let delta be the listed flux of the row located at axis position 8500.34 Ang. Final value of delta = 13.72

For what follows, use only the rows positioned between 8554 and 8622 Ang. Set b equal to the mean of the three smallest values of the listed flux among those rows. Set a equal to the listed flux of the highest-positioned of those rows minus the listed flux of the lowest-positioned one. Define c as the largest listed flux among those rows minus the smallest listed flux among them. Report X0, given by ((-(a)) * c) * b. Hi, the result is 1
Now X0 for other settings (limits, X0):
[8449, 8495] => 6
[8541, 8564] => -70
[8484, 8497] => 17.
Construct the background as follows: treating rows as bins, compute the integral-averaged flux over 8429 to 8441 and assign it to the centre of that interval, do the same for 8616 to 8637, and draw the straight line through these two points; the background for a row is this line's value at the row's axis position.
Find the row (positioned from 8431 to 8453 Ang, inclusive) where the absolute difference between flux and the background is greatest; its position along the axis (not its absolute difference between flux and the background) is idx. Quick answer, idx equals 8437.94 Ang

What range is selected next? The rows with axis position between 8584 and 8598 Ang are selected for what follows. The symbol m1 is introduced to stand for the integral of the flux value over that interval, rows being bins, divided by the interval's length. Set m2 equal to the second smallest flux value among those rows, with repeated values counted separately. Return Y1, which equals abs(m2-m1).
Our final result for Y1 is 0.18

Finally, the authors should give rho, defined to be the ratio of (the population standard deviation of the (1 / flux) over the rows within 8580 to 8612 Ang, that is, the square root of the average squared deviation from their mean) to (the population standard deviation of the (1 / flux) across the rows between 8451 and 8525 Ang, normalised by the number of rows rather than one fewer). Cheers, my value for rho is 0.5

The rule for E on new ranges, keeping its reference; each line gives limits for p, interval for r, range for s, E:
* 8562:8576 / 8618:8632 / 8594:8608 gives 0.083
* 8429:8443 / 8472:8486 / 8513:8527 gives 0.010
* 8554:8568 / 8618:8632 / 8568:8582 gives 0.010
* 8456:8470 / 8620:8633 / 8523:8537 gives 0.015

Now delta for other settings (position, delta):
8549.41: 14.06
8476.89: 14.83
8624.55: 14.18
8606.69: 14.1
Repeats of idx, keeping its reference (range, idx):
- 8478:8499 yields 8498.38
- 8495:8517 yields 8498.38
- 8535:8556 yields 8541.54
